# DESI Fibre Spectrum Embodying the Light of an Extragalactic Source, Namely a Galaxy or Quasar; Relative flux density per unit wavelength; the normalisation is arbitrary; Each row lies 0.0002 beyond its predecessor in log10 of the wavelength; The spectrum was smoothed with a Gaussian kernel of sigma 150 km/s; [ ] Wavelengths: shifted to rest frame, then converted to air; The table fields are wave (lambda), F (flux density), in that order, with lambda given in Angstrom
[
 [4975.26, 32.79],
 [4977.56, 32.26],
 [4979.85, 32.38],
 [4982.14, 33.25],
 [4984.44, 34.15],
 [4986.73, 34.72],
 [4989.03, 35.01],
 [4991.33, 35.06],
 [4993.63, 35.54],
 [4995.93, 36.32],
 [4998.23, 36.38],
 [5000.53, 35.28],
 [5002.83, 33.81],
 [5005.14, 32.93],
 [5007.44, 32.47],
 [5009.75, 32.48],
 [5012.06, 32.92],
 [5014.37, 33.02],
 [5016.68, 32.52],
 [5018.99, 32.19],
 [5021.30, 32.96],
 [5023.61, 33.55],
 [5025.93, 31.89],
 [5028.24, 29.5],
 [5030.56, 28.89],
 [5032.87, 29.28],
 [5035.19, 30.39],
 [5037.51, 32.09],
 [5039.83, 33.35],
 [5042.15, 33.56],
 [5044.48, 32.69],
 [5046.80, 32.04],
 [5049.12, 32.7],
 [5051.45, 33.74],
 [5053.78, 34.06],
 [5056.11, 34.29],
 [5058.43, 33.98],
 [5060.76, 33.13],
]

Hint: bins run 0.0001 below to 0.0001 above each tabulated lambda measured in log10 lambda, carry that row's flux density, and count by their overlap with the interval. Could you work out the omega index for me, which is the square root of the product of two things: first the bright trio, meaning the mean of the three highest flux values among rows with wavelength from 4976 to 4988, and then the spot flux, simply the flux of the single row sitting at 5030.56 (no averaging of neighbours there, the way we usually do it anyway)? 31.4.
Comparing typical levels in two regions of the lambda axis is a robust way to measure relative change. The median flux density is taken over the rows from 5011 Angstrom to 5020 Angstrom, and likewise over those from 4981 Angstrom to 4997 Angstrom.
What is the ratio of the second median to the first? 1.07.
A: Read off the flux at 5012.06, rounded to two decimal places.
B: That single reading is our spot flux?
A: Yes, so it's 32.92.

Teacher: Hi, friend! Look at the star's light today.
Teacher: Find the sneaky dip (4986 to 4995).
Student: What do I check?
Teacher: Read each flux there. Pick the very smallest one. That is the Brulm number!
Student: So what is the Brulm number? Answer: 34.72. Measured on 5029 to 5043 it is 28.89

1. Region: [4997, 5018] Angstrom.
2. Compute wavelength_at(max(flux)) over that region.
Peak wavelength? 4998.23 Angstrom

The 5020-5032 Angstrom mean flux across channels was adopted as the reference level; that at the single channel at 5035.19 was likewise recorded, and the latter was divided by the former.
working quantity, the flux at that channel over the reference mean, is 0.97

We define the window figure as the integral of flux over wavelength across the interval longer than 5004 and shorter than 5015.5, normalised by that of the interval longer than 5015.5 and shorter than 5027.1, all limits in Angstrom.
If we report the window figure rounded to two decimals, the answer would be 1.00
